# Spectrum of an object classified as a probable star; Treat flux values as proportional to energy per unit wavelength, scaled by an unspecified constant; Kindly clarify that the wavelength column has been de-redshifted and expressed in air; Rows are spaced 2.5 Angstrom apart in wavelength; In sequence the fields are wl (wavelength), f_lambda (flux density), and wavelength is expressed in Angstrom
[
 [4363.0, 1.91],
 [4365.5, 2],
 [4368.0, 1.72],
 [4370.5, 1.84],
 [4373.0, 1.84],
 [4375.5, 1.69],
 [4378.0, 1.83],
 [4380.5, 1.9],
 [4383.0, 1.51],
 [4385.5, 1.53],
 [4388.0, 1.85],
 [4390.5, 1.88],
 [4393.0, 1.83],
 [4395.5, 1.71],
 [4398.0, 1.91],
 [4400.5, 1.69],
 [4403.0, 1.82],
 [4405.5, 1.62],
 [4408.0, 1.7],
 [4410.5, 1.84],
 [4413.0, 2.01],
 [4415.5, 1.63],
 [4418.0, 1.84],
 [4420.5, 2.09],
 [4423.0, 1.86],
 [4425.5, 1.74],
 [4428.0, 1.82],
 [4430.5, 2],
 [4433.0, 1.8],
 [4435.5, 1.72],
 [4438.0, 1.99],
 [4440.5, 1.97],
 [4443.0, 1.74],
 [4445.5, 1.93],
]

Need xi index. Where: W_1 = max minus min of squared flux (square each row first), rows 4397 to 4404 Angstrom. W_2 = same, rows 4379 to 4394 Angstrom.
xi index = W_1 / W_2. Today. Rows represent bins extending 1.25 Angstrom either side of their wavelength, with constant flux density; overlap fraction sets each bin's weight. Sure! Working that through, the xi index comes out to 0.6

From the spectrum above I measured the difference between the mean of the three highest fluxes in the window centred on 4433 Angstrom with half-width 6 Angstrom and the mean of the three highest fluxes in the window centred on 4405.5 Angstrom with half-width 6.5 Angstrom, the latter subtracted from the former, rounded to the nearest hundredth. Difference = 0.15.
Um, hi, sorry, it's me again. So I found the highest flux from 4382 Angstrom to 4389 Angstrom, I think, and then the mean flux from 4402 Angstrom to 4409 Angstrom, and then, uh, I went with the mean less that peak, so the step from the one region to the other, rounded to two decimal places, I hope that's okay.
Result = -0.14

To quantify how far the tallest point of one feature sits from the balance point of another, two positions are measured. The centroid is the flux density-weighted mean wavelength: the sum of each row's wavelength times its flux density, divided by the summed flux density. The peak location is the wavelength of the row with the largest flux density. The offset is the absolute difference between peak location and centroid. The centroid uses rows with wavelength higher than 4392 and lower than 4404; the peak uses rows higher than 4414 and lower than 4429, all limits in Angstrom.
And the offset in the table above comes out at 22.5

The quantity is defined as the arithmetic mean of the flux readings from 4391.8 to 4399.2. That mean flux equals 1.82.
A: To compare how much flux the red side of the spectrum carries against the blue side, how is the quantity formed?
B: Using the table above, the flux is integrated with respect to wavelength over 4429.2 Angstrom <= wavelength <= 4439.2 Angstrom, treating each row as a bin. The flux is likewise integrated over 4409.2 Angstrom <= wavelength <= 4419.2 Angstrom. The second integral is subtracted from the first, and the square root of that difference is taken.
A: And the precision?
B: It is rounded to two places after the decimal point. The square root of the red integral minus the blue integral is 0.69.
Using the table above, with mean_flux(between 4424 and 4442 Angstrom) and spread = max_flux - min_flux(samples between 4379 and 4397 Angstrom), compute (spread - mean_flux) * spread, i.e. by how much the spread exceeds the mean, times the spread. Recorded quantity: -0.574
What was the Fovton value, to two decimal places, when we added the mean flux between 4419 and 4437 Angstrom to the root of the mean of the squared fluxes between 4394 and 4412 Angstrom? 3.62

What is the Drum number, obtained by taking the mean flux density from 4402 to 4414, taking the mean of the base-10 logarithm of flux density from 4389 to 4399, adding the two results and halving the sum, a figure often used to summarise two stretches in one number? 1.03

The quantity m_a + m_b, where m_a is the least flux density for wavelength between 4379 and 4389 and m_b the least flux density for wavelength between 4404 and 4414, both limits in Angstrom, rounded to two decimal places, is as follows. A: 3.13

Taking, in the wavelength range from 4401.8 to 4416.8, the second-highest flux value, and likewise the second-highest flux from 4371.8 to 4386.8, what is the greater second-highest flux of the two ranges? 1.84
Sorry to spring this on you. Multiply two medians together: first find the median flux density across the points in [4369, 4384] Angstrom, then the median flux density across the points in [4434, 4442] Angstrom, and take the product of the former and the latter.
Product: 3.61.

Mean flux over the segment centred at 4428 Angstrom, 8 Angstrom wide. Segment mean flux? 1.85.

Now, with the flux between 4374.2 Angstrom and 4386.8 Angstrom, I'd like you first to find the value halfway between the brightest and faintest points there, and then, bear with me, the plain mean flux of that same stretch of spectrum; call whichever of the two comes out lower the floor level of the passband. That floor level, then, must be 1.69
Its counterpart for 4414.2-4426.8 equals 1.83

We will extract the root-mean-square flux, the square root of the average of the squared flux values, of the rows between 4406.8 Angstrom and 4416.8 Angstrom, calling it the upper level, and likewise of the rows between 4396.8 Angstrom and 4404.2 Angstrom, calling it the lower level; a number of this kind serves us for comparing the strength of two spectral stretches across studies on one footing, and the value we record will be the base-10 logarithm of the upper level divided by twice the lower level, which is -0.303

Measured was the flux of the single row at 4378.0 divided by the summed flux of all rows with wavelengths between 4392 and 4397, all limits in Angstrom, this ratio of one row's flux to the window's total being 0.52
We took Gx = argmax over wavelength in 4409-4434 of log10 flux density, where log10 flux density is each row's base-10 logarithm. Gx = 4420.5 Angstrom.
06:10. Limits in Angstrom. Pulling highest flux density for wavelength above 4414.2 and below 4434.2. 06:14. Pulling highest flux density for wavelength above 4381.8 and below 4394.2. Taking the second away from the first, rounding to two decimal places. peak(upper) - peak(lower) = 0.21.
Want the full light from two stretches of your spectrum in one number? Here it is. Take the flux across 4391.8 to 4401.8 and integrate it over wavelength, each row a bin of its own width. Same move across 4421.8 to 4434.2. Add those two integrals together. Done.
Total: 41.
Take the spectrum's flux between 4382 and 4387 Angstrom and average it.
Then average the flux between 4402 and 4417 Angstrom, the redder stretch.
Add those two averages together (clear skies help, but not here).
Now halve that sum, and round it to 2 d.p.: 1.65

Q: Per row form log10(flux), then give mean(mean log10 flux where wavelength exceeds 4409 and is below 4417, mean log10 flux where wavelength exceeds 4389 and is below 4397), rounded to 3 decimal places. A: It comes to 0.258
